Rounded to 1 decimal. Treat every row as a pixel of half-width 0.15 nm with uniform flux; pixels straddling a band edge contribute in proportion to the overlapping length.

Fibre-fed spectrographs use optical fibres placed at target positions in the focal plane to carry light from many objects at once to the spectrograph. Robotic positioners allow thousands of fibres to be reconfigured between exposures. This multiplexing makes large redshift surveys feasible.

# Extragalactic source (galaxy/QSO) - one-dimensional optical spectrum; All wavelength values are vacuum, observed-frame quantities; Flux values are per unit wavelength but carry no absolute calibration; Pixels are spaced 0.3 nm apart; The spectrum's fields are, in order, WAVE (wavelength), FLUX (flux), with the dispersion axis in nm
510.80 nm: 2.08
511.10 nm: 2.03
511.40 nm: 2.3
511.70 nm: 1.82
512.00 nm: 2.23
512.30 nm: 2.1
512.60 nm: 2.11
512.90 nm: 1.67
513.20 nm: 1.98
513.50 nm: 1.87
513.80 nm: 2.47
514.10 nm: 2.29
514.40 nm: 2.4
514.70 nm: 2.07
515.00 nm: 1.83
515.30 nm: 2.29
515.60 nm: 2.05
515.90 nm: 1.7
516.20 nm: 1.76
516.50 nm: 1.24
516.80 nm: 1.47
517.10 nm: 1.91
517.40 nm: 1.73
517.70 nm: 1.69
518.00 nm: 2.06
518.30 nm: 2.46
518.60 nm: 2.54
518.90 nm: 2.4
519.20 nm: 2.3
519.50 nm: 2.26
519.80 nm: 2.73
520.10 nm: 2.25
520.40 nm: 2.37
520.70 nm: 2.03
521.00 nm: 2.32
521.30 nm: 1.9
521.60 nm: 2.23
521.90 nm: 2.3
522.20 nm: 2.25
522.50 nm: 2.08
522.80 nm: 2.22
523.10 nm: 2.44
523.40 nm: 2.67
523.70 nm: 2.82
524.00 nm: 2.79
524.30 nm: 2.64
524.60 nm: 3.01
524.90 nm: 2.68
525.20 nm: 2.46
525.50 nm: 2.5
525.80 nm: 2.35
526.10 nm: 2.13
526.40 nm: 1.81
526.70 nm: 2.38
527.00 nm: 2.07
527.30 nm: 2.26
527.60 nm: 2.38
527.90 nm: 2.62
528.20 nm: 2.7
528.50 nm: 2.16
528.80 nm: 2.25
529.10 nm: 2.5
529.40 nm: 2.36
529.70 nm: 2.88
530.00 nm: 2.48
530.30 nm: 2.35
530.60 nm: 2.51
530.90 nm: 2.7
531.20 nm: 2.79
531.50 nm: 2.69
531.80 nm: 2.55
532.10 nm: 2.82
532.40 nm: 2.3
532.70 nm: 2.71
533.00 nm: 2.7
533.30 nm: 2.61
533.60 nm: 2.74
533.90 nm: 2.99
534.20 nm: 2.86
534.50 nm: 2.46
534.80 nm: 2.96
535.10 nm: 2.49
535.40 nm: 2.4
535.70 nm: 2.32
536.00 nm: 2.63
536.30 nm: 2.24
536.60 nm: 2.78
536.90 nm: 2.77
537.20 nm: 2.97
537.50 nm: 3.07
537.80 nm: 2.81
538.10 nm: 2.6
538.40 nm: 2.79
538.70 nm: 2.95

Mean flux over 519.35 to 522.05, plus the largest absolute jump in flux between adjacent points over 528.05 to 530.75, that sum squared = 7.9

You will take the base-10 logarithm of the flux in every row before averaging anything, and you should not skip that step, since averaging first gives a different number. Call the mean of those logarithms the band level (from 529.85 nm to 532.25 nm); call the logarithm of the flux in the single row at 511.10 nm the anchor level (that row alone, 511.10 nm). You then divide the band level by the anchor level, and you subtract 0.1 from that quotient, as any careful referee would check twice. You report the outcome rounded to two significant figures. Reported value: 1.3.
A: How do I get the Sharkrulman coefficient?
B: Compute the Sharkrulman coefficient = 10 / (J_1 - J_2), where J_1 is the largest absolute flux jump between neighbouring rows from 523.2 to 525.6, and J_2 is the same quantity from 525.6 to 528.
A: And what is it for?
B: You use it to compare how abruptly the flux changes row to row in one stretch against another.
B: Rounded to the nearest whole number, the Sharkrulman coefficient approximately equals -50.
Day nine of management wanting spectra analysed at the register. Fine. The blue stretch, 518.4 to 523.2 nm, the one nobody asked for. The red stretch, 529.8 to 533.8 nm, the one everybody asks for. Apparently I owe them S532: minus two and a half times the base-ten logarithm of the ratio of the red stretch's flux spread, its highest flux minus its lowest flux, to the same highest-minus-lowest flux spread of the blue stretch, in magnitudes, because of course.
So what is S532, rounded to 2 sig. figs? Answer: 0.51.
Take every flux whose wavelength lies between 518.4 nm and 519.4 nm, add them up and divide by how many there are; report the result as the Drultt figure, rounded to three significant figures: 2.41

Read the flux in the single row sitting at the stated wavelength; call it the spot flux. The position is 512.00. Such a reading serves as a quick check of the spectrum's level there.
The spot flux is 2.23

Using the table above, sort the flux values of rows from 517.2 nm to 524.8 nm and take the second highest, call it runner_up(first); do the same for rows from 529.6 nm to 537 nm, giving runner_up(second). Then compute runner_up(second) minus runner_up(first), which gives 0.14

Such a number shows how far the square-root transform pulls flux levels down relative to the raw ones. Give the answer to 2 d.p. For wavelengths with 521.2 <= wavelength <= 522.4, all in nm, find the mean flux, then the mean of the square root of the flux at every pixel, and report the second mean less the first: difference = -0.70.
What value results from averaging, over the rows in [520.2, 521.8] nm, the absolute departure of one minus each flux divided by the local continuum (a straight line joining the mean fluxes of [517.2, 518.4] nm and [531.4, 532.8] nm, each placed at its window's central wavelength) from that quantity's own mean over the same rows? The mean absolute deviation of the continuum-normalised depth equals 0.08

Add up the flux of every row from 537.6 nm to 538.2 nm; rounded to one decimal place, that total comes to 5.4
